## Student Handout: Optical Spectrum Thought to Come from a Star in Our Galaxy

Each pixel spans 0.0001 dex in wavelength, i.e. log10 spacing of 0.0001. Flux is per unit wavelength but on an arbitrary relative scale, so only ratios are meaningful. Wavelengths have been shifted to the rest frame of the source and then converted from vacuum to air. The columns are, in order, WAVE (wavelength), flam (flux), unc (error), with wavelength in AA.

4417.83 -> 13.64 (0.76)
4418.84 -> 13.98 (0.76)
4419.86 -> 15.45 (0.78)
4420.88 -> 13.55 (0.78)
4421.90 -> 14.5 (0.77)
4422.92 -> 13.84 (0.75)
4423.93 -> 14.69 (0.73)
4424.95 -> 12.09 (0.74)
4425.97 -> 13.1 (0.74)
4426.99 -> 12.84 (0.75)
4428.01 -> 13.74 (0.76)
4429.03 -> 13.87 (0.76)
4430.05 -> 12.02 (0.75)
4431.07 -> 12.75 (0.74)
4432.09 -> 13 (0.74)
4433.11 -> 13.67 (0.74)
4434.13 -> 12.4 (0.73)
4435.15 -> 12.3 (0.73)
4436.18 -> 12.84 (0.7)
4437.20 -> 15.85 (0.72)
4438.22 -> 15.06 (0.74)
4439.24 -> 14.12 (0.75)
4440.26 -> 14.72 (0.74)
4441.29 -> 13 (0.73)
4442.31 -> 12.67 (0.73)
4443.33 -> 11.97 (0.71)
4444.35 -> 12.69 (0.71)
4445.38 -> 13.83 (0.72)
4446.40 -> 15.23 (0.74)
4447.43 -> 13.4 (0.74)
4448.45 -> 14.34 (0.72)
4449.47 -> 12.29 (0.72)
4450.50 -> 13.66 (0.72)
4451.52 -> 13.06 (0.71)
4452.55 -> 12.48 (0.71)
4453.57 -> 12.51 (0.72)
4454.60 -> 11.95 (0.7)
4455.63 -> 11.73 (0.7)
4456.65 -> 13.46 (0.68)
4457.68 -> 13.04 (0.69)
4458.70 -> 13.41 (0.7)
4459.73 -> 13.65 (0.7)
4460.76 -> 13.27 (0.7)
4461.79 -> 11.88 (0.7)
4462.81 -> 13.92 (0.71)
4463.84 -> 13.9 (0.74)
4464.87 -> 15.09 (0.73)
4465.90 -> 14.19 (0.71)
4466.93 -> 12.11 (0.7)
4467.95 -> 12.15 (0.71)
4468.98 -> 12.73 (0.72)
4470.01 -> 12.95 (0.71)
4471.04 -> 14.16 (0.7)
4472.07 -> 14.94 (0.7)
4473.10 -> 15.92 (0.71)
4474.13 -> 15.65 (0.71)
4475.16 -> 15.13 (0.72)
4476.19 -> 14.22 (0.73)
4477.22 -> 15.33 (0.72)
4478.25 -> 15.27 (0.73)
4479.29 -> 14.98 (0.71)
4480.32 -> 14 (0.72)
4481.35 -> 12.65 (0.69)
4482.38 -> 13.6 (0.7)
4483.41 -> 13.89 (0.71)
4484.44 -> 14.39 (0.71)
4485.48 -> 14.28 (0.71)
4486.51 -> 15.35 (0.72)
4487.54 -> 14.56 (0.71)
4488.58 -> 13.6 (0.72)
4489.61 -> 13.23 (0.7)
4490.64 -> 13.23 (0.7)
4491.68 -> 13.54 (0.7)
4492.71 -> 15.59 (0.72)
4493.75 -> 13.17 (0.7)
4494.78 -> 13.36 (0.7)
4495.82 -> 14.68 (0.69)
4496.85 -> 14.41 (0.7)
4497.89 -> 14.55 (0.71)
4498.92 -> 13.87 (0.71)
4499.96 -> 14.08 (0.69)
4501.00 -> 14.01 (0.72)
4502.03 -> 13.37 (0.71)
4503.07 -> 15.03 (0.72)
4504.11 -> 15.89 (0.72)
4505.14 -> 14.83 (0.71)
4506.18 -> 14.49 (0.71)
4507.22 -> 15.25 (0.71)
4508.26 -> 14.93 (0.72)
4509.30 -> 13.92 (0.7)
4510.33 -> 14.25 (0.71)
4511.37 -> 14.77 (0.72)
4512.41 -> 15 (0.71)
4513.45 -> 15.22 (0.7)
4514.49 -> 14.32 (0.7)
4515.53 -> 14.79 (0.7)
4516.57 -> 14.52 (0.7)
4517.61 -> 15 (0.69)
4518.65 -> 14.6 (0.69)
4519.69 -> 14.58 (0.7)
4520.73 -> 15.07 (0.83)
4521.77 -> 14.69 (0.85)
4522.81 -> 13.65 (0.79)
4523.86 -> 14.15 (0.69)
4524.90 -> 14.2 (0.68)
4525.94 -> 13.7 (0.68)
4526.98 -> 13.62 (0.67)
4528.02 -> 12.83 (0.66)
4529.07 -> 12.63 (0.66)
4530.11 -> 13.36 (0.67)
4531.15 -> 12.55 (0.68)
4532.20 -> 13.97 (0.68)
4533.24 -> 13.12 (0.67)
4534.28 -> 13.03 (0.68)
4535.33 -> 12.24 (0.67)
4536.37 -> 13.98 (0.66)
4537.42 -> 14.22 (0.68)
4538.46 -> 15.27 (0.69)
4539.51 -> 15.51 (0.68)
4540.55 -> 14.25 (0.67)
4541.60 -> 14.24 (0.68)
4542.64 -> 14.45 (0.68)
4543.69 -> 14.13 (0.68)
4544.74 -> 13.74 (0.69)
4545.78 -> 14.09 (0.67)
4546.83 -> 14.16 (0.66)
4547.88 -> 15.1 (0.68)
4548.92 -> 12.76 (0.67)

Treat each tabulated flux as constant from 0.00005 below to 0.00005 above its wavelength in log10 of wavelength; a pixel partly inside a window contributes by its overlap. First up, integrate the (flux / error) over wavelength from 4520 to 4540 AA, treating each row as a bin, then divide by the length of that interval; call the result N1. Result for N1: 19.8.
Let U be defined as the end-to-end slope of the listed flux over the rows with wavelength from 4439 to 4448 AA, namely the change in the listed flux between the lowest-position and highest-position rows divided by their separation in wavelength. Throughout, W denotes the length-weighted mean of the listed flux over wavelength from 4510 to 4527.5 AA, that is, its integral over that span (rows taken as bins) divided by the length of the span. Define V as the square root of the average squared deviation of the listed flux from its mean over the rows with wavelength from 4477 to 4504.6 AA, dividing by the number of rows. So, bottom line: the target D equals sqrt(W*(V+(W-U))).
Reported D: 14.9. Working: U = -0.09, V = 0.83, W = 14.48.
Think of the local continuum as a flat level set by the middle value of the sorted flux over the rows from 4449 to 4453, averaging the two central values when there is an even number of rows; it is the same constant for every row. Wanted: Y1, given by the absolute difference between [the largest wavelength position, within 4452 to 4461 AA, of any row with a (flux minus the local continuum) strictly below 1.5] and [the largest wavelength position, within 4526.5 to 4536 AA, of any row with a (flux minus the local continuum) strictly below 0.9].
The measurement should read 74.6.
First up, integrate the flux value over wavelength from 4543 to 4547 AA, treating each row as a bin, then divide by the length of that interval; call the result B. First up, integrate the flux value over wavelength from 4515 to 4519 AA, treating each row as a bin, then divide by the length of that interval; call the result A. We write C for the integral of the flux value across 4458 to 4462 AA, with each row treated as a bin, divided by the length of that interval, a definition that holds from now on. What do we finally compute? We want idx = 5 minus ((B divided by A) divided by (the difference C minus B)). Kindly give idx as 6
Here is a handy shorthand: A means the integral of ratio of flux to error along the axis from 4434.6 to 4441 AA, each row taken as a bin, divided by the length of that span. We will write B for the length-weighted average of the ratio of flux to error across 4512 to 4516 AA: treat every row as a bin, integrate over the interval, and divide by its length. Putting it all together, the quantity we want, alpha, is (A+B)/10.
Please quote 4.04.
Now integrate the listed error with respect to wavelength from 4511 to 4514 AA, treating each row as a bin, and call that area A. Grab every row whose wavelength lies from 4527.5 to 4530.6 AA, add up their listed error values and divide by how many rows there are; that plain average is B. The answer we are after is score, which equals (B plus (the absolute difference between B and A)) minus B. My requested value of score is 1.463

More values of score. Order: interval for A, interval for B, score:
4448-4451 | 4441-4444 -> 1.436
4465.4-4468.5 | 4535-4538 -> 1.525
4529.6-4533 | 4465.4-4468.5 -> 1.592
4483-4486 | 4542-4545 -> 1.445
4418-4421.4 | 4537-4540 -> 1.942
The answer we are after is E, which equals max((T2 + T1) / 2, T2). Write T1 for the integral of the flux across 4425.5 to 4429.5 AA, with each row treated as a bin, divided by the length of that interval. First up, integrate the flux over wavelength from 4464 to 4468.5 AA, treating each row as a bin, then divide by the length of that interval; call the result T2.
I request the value 13.4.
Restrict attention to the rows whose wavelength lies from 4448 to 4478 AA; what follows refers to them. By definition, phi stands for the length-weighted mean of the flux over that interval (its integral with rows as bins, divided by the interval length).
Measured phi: 13.6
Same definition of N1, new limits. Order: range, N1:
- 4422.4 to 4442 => 18.2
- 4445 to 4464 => 18.6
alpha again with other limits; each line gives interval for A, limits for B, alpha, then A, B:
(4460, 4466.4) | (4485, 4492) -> 3.89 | 19.2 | 20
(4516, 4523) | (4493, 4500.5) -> 3.98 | 19.7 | 20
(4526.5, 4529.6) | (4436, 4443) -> 3.88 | 19.6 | 19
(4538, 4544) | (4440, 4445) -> 3.94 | 21.5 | 18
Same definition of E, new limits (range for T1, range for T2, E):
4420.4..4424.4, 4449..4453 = 13.5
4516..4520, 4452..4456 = 13.4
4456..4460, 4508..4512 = 14.5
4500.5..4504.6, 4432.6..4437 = 13.8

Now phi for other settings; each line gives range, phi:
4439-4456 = 13.1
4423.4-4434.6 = 13.1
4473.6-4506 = 14.3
